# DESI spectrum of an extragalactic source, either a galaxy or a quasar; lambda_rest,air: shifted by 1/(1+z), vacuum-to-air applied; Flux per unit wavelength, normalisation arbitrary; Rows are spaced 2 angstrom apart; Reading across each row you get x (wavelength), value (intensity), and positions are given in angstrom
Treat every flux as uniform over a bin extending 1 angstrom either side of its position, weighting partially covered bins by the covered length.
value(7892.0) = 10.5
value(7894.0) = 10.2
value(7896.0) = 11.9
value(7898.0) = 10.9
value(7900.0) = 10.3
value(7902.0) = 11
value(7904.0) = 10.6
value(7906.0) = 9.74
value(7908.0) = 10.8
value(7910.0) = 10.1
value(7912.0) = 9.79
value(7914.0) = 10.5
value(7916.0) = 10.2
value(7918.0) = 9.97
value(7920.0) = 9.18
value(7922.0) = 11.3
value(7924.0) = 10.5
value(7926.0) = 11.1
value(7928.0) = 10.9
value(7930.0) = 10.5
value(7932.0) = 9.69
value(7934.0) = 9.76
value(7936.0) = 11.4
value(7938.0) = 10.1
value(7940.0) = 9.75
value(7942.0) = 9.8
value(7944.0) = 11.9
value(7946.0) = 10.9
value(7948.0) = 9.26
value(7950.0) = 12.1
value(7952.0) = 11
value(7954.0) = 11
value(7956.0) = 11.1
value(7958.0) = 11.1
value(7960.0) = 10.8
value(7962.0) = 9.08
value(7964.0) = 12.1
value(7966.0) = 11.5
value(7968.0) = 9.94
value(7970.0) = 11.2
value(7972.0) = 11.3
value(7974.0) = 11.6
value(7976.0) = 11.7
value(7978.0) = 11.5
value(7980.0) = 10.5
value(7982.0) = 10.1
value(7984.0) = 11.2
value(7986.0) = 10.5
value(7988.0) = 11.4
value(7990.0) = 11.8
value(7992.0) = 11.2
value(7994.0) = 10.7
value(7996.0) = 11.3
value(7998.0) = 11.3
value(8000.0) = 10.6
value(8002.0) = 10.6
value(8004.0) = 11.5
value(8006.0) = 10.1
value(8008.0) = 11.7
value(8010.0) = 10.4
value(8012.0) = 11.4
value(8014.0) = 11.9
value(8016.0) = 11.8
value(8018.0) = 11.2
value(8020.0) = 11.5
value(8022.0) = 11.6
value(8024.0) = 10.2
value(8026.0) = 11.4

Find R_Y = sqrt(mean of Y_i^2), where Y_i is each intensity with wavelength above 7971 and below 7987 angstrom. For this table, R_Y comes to 11.1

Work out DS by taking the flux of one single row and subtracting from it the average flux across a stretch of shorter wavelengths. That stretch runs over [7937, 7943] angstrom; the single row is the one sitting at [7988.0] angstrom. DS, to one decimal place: 1.5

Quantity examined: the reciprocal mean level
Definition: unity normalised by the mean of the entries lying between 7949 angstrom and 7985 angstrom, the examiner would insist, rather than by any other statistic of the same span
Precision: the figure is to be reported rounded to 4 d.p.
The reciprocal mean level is 0.0905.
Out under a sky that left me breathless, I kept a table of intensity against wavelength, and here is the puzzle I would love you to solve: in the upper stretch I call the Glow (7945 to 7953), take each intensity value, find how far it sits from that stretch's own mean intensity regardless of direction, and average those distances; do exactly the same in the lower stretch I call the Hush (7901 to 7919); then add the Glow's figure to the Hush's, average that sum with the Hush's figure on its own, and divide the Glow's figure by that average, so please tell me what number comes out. 1.0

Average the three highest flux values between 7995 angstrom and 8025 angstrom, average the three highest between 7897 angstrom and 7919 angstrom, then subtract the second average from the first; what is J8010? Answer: 0.9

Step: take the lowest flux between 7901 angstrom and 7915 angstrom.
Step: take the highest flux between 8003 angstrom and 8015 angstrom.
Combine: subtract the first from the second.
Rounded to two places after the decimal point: 2.16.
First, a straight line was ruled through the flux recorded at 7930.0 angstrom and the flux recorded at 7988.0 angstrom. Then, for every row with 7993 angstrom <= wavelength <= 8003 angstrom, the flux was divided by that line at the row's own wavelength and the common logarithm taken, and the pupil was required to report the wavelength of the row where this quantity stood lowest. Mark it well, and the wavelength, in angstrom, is 8002.0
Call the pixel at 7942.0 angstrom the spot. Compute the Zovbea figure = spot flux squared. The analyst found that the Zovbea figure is 96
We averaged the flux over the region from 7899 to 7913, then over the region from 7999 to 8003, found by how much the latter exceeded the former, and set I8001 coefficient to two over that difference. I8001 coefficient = 7.5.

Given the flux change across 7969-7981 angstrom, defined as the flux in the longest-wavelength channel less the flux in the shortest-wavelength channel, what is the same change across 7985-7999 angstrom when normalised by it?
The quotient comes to -1.1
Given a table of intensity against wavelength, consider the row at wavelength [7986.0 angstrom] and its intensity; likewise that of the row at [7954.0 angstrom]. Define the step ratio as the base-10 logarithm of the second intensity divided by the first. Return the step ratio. 0.02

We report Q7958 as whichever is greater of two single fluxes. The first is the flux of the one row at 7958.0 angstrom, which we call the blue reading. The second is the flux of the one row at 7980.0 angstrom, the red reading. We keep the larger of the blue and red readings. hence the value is 11.1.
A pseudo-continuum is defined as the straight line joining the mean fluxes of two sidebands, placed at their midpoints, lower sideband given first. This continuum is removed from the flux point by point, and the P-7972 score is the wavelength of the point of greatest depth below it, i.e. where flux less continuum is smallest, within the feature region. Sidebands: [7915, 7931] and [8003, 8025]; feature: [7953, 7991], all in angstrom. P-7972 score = 7962.0 angstrom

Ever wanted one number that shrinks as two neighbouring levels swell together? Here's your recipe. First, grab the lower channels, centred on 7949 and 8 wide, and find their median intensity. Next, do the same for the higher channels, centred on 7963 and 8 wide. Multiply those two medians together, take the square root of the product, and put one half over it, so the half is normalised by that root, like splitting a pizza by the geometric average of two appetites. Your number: 0.0453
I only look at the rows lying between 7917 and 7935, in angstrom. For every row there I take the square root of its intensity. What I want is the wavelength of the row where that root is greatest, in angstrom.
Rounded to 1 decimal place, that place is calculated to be 7922.0 angstrom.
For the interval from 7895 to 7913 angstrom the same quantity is 7896.0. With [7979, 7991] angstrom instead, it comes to 7990.0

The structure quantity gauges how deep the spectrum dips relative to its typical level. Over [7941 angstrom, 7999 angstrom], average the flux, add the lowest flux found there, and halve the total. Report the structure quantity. 10.0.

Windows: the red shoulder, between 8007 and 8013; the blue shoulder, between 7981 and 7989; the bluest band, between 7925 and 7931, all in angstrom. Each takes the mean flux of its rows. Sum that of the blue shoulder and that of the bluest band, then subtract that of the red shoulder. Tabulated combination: 10.5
